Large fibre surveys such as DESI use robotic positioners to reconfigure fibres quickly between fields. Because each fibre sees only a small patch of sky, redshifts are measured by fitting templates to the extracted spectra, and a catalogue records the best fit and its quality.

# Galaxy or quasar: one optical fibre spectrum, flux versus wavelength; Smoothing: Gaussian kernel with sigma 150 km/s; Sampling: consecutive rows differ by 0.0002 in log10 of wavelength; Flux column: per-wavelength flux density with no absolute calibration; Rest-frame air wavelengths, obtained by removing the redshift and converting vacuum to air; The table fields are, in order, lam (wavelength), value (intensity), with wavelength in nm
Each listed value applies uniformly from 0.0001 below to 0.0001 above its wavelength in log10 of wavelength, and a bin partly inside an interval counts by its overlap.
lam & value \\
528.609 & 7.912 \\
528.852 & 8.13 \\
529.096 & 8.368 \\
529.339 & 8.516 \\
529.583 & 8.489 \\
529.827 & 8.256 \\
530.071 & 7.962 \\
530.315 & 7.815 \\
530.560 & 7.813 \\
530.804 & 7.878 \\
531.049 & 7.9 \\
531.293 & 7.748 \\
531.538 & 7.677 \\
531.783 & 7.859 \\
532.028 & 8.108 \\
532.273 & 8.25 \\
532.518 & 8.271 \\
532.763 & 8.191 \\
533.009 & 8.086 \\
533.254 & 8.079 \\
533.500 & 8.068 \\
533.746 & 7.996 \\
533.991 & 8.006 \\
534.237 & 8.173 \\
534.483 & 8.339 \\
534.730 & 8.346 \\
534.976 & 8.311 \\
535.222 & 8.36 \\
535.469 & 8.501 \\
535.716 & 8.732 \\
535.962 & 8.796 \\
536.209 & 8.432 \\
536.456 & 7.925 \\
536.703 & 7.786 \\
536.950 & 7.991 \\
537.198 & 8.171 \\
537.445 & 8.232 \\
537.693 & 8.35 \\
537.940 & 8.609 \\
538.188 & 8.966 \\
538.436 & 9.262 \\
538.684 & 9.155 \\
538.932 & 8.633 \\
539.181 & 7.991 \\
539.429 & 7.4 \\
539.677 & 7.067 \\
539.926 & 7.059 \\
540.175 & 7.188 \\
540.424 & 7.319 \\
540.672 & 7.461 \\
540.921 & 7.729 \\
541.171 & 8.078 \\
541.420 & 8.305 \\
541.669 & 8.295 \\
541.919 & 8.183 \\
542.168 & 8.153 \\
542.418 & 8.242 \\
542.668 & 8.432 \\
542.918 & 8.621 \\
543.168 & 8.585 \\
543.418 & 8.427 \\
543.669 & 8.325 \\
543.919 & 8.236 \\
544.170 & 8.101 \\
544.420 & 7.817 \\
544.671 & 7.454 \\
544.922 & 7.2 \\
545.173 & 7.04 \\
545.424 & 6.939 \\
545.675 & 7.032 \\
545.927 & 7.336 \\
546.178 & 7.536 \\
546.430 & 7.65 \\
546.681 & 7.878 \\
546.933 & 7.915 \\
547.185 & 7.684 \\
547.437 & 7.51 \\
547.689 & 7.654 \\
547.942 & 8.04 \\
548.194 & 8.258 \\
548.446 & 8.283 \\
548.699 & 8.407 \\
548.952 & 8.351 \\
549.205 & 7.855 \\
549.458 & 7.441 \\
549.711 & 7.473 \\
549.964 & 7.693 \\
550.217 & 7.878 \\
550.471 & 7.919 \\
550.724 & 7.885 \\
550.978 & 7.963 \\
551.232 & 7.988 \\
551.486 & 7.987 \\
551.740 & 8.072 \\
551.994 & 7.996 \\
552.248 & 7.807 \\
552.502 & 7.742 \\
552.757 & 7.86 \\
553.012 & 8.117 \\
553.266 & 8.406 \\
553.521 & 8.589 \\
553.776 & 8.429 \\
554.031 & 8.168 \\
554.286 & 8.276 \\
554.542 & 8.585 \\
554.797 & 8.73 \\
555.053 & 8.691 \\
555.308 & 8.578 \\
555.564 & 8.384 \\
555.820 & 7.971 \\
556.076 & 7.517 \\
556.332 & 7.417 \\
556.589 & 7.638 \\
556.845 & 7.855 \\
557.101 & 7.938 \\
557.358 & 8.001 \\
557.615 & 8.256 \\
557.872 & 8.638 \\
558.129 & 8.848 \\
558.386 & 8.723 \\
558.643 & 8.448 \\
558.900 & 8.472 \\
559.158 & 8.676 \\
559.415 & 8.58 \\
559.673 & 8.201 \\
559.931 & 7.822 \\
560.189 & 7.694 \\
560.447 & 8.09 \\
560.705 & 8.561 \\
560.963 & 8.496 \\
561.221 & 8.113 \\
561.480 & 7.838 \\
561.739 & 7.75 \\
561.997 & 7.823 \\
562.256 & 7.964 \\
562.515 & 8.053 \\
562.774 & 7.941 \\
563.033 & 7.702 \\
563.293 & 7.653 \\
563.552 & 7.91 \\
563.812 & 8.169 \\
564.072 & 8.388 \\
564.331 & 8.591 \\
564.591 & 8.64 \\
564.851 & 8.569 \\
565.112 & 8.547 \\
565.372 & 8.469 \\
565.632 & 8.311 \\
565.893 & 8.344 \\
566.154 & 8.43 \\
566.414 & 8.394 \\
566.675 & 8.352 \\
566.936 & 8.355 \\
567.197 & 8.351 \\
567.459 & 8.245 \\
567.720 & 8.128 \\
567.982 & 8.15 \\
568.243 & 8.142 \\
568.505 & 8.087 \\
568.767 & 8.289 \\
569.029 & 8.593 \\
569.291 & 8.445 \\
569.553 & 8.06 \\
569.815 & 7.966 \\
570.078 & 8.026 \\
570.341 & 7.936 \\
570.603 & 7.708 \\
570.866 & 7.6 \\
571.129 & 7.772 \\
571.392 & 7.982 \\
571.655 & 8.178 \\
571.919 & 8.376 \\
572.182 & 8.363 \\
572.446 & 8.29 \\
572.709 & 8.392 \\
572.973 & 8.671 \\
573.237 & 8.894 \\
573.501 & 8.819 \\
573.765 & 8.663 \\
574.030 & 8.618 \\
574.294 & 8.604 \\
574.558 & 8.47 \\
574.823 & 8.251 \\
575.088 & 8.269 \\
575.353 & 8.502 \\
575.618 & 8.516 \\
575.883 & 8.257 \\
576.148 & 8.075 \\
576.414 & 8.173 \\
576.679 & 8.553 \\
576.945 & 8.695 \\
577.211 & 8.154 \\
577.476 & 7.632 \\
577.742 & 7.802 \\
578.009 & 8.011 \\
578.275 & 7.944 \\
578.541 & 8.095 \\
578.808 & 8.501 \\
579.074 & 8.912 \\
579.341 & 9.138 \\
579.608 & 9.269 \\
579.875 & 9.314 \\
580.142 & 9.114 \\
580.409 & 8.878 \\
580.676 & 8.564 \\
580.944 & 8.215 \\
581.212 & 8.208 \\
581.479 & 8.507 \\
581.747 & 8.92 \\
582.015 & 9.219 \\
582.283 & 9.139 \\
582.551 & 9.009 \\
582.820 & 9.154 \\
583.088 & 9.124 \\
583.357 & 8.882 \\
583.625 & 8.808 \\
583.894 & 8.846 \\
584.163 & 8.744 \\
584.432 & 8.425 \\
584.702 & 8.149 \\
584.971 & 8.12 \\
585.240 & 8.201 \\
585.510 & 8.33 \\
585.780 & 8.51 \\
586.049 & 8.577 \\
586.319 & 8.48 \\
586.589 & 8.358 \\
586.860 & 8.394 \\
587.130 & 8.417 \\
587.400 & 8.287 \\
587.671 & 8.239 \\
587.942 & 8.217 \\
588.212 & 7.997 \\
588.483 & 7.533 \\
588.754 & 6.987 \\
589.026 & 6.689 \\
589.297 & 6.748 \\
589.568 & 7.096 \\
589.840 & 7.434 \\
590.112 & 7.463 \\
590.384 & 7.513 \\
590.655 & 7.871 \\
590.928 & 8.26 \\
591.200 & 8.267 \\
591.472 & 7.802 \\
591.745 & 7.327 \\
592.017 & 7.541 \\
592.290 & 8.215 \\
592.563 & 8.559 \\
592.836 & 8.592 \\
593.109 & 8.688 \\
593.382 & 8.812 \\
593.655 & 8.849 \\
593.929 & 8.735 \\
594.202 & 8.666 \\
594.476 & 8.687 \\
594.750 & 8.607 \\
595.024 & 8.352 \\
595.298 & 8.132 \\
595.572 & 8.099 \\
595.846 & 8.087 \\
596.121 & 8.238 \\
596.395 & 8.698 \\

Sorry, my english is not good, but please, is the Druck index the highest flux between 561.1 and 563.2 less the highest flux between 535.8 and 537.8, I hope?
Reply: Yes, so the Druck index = -0.68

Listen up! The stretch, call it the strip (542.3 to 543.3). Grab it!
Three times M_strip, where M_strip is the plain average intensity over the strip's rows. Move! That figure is 25.4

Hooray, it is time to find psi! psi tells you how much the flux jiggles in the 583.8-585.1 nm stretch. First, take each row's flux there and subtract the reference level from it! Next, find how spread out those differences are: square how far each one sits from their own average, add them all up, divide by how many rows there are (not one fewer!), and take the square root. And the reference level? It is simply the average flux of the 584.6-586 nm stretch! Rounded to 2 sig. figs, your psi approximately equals 0.30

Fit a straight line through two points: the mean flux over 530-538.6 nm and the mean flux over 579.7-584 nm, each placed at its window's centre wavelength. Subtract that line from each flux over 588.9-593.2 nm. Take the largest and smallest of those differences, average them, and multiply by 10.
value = -13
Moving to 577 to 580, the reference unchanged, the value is -4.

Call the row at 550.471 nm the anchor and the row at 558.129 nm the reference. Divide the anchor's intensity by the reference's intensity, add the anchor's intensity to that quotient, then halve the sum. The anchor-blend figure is 4.41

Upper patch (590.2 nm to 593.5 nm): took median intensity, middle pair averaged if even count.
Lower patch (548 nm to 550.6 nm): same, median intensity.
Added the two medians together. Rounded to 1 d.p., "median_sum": 16.1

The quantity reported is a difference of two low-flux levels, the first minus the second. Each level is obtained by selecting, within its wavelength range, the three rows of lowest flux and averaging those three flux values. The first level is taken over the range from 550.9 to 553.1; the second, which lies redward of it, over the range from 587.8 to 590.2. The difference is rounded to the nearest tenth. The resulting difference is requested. 1.0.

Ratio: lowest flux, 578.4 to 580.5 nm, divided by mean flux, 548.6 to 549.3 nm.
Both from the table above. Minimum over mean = 0.99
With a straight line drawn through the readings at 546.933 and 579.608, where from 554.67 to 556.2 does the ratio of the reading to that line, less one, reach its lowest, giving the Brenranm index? 556.076 nm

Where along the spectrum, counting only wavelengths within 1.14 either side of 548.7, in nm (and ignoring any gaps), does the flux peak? 548.699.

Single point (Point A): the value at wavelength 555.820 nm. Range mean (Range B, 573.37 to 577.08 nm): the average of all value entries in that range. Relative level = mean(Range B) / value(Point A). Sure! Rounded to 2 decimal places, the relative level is 1.06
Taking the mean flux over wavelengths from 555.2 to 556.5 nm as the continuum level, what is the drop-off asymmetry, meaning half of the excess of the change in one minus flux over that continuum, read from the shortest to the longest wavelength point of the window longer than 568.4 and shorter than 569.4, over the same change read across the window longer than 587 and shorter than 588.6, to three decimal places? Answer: -0.078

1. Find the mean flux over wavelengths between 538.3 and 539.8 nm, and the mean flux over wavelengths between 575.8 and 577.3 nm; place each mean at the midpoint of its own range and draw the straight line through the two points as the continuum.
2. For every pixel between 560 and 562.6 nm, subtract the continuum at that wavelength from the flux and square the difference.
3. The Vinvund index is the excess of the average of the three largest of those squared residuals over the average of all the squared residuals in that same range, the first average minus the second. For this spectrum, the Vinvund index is 0.15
